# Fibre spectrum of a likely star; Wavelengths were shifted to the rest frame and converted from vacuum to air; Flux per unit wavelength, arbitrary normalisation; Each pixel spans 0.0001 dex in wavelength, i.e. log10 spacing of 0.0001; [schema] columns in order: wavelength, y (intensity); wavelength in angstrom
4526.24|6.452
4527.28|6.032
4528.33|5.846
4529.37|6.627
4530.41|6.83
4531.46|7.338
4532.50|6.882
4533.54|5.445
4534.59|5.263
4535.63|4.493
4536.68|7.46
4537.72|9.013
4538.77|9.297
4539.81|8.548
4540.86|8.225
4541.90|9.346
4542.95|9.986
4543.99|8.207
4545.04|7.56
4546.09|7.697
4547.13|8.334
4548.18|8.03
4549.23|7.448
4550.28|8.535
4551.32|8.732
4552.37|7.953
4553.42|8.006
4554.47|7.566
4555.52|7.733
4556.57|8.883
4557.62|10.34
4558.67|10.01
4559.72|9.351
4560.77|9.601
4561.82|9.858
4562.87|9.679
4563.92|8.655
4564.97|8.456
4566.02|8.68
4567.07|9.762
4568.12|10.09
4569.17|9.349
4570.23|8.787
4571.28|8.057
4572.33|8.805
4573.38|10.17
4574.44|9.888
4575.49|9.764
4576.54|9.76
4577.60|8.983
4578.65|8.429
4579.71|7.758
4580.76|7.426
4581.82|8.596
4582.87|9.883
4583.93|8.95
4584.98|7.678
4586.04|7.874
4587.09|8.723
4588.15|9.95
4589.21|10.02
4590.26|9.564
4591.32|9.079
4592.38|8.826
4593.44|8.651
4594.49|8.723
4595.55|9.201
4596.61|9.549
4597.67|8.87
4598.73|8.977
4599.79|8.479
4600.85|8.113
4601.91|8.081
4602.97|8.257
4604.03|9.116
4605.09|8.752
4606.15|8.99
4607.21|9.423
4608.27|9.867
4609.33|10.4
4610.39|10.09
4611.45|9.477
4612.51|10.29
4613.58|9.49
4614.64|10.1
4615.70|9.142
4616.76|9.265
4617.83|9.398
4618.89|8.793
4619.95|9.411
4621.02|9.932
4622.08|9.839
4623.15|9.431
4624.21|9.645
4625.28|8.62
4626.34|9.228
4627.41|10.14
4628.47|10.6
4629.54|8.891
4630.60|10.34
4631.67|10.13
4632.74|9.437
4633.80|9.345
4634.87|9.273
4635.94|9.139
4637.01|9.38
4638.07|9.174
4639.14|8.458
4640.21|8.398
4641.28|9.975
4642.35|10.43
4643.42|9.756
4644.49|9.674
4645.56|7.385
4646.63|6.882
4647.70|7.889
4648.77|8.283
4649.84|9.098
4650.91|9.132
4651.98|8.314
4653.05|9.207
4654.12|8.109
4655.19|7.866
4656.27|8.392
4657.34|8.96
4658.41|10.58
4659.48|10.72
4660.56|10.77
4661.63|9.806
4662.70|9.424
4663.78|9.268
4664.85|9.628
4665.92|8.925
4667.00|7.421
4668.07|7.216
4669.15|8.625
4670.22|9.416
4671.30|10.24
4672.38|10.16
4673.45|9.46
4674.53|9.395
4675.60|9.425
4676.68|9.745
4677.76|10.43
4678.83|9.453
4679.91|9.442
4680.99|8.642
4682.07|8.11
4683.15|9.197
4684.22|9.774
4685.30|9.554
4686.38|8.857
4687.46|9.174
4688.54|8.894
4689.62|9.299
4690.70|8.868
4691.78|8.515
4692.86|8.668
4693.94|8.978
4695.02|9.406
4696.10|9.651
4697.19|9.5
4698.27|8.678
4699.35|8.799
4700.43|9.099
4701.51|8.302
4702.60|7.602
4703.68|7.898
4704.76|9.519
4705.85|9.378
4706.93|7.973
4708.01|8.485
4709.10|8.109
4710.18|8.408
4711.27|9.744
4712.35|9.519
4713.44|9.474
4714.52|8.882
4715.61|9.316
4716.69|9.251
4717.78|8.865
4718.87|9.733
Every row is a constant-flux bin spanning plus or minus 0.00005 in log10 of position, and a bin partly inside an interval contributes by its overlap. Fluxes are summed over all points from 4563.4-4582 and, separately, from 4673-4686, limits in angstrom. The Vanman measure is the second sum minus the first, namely -49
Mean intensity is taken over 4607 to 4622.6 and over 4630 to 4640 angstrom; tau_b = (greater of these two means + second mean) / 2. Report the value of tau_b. 9.5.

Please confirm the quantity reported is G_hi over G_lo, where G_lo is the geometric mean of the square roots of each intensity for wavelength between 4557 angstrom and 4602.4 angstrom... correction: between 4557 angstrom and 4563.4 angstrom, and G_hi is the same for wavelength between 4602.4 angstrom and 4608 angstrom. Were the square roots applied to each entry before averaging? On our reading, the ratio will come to 0.95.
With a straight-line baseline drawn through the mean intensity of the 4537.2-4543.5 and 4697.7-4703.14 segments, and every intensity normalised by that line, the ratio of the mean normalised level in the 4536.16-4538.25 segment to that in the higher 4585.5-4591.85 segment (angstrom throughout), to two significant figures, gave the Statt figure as 0.88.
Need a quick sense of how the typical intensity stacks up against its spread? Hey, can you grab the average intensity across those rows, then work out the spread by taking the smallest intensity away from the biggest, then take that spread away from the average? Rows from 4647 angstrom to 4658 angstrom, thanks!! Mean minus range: 7.2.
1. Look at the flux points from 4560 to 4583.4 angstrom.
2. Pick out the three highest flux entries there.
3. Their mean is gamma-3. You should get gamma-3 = 10.0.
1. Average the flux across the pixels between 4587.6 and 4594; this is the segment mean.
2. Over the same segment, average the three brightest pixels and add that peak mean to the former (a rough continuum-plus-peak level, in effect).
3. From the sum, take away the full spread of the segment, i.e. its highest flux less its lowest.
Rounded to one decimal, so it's 17.8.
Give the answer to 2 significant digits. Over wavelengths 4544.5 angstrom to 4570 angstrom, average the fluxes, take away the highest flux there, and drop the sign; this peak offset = 1.6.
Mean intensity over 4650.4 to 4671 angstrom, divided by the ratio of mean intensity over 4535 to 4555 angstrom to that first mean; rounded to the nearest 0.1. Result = 10.1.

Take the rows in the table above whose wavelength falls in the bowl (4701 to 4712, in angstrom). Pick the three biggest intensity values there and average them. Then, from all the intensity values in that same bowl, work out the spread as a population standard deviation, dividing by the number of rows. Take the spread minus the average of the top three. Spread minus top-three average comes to -8.8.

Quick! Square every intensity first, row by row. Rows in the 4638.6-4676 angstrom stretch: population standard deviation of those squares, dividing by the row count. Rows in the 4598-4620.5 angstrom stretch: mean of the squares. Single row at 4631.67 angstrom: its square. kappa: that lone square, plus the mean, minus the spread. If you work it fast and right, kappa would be 170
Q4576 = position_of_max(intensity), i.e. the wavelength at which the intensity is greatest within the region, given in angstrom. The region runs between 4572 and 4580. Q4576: 4573.38 angstrom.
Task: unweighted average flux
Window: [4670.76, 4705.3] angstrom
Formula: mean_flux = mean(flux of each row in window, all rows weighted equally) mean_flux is 9.15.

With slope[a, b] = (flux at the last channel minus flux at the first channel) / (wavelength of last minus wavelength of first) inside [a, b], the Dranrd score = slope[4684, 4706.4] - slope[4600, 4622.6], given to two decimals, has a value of -0.10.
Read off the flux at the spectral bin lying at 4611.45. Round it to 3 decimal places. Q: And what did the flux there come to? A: 9.477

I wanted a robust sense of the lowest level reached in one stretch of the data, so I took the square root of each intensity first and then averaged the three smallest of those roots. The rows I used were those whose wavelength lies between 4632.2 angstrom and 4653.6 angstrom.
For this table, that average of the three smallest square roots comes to 2.72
